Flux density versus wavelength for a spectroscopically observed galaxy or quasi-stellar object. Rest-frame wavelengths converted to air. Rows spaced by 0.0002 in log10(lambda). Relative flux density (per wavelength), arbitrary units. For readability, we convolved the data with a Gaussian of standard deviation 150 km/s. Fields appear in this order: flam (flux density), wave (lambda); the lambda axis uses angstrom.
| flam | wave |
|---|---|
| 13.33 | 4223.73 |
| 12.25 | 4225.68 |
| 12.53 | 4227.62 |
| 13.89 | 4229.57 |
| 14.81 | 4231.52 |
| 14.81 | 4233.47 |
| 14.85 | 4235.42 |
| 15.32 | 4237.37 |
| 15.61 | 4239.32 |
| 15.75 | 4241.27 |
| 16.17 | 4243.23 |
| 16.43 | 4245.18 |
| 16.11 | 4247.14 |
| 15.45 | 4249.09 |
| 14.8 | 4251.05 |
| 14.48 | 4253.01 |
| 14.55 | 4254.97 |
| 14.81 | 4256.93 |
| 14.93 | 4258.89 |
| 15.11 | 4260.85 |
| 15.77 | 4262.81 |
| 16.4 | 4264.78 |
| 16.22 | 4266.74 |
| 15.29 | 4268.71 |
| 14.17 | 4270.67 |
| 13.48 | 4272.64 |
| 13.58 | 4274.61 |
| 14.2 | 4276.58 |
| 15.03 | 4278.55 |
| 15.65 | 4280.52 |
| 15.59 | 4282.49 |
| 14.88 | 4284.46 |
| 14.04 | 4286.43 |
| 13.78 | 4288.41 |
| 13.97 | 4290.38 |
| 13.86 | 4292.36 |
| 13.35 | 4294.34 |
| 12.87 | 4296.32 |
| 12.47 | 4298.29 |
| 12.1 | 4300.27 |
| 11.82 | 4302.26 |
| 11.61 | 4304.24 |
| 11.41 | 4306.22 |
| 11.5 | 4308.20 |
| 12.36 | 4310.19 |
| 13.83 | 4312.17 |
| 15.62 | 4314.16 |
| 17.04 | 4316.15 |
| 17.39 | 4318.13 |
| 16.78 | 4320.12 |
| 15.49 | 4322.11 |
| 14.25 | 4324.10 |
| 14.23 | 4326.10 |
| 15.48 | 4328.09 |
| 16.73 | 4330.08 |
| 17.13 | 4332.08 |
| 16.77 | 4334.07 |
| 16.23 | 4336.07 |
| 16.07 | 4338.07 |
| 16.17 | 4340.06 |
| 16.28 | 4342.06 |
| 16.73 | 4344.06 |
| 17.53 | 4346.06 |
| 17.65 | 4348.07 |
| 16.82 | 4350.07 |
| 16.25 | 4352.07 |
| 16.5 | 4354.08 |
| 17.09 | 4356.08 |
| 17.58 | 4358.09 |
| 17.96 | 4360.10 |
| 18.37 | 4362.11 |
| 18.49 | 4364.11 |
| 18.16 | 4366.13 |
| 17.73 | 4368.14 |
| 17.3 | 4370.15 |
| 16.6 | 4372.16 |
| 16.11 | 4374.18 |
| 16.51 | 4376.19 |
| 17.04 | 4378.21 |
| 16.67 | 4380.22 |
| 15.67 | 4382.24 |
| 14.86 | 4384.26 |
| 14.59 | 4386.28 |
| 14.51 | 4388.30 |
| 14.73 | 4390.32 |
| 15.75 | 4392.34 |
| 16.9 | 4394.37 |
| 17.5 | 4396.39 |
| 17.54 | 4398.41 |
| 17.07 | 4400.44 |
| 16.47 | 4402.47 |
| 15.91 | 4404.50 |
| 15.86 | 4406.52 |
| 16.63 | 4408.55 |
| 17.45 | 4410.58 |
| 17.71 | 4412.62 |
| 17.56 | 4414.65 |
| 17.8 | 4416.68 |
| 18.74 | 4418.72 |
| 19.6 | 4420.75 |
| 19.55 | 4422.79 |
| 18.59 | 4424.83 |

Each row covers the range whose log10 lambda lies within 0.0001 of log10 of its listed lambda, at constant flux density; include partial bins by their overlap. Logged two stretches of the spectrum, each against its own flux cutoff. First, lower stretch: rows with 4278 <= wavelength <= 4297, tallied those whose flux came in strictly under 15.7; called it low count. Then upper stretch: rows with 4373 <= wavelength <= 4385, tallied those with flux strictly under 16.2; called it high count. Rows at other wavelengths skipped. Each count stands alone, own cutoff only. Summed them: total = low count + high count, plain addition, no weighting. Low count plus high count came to 13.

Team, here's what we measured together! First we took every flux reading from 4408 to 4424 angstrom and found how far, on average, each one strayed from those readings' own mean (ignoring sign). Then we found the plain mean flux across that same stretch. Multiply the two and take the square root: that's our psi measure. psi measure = 4.0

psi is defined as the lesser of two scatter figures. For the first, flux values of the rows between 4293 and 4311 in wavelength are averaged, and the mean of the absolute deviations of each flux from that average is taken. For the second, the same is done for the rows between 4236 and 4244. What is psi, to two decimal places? 0.25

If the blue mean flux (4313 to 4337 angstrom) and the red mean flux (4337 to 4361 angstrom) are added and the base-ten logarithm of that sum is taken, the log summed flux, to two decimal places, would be 1.52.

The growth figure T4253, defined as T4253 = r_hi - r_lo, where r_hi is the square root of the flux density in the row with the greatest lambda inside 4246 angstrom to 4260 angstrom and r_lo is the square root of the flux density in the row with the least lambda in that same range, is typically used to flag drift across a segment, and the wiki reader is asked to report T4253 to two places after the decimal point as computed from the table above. -0.15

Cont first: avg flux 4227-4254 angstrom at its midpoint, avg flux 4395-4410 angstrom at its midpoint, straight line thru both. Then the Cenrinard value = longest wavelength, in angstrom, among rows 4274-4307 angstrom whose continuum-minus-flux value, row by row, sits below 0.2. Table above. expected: 4282.49 angstrom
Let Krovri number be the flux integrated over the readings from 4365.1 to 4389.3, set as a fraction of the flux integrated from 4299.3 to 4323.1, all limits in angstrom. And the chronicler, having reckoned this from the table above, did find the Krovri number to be 1.19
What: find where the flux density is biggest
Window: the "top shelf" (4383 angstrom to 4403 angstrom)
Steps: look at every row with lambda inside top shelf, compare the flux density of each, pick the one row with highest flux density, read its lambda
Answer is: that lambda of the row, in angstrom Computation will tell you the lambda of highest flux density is 4398.41 angstrom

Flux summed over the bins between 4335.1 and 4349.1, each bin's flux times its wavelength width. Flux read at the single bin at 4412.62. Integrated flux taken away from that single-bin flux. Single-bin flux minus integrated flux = -216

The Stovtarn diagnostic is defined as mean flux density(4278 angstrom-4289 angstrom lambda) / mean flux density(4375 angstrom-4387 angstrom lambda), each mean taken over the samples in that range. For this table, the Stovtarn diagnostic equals 0.93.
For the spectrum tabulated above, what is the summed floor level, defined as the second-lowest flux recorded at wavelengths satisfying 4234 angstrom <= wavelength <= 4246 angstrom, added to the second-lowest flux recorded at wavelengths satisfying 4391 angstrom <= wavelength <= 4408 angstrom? 31.2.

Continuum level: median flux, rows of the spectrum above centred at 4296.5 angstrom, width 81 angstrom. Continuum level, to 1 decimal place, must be 14.8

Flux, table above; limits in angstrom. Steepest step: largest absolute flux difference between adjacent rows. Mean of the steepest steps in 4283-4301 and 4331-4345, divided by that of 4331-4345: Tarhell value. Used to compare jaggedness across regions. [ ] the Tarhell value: 1.28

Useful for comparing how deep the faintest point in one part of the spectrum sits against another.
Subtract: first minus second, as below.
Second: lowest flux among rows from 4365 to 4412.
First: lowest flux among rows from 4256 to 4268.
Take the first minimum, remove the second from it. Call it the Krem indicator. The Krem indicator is 0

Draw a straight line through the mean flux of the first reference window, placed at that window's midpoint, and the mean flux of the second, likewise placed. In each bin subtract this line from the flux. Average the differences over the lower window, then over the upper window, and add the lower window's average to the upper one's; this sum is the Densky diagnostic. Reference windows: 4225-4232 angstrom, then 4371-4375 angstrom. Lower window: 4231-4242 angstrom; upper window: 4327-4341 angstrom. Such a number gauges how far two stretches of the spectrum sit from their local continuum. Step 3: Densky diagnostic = 2.5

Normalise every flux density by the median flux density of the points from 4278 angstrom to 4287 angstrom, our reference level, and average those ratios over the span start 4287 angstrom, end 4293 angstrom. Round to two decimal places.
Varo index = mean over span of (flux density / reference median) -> 0.92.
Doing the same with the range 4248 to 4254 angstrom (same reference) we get 0.99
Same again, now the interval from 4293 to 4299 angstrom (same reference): 0.86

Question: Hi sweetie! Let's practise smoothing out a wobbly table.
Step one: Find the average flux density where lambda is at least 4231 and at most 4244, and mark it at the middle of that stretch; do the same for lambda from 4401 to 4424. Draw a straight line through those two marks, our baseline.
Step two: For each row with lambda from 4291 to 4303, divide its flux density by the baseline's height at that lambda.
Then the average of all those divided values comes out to 0.79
